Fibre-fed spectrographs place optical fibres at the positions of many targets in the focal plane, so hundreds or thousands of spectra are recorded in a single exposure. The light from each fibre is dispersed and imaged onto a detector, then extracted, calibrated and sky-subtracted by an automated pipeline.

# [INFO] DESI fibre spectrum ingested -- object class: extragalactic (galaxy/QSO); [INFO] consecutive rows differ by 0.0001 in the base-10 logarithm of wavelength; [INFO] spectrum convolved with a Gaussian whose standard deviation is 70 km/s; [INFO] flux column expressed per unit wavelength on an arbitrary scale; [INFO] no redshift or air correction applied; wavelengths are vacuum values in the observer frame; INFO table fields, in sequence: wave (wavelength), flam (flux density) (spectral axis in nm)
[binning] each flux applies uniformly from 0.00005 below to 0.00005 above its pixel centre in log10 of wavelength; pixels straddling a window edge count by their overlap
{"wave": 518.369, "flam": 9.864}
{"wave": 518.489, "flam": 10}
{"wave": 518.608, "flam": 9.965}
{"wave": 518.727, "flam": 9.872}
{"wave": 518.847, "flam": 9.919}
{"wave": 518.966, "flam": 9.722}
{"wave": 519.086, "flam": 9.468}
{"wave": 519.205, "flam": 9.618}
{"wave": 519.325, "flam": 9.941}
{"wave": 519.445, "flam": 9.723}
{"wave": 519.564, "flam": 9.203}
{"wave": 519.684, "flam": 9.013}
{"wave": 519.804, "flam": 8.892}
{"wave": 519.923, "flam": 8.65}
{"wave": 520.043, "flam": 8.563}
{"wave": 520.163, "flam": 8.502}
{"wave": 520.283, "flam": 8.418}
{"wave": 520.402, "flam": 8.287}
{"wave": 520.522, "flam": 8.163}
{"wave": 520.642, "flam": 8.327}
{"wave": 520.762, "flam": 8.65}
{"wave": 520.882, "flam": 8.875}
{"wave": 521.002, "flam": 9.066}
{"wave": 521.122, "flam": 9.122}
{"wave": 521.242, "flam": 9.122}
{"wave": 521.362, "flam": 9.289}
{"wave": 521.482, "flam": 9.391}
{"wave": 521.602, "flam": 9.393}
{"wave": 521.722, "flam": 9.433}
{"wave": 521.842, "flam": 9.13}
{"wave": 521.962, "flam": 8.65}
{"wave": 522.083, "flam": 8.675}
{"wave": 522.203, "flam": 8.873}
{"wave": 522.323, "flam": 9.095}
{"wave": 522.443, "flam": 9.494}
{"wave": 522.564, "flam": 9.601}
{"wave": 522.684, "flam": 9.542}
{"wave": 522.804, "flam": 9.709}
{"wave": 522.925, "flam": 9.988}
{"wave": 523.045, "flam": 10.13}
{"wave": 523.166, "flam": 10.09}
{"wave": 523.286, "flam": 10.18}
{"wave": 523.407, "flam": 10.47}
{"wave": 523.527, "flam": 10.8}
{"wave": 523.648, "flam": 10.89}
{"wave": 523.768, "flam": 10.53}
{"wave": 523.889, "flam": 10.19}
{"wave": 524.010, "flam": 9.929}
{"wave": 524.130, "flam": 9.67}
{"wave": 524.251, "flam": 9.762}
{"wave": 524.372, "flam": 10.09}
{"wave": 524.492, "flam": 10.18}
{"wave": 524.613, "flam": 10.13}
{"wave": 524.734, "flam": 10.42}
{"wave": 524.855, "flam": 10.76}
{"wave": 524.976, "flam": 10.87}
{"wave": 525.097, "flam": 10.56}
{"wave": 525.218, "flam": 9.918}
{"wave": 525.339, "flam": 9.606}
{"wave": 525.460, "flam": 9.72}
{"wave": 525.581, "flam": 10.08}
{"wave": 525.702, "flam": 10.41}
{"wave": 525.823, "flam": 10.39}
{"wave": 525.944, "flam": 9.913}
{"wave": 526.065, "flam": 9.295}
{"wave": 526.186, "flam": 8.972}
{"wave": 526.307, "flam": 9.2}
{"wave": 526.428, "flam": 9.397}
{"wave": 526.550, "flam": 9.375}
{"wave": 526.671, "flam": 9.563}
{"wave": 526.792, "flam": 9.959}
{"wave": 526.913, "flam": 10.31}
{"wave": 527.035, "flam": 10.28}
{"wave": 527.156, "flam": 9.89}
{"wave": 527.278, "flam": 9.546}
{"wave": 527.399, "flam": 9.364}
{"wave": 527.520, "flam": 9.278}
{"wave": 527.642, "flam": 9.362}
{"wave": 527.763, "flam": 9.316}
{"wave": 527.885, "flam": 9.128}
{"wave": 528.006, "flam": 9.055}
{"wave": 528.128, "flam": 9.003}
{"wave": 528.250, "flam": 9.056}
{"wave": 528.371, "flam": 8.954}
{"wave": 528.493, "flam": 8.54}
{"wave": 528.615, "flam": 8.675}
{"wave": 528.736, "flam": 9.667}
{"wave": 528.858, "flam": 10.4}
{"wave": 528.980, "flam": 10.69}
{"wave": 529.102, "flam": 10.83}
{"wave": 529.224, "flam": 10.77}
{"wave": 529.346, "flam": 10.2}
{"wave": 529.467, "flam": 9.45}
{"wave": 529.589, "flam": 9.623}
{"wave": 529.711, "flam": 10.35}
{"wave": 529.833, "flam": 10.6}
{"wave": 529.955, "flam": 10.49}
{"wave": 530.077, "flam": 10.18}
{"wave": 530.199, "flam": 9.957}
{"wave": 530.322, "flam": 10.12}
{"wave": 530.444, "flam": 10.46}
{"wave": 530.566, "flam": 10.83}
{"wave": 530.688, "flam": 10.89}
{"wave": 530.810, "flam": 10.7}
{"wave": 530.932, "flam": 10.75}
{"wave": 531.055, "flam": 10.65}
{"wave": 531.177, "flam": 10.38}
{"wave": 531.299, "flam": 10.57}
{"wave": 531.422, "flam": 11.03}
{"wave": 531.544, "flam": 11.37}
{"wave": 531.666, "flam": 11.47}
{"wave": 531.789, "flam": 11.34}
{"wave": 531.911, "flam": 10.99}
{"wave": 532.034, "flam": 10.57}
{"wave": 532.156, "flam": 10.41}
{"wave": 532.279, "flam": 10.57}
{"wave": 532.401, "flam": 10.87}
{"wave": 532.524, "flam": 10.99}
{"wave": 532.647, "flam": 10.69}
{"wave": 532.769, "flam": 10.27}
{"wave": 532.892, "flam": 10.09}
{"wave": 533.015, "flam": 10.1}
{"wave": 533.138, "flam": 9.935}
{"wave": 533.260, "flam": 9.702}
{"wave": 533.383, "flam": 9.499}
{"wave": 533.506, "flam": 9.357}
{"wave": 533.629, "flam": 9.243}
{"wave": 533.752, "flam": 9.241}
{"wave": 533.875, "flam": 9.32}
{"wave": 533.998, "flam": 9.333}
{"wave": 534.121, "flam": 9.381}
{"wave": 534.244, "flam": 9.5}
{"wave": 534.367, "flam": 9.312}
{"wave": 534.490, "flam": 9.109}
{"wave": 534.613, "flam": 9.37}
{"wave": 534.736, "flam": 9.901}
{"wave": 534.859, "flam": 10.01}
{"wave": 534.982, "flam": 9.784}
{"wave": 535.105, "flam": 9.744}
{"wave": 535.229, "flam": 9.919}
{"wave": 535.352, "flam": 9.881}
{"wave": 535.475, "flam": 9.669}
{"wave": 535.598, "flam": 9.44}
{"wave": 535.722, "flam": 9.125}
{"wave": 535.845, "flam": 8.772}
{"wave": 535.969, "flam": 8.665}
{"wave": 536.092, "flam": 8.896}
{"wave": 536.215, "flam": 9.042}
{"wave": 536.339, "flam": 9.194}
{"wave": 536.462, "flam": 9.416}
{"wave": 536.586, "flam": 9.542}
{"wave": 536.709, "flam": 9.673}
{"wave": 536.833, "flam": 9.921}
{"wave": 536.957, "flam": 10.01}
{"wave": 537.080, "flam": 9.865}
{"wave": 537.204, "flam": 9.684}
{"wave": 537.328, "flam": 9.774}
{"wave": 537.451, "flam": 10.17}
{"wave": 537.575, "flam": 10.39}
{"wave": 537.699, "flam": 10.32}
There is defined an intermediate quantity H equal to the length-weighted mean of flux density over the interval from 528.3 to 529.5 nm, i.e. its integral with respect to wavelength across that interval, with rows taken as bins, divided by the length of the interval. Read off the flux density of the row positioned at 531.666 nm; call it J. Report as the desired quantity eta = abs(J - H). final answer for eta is 1.6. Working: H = 9.8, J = 11.47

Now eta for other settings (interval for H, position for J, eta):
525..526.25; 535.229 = 0.0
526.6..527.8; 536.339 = 0.5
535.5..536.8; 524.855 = 1.6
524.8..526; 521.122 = 1.1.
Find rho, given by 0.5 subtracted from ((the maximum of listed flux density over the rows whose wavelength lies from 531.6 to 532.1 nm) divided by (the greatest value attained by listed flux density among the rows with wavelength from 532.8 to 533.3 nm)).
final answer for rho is 0.64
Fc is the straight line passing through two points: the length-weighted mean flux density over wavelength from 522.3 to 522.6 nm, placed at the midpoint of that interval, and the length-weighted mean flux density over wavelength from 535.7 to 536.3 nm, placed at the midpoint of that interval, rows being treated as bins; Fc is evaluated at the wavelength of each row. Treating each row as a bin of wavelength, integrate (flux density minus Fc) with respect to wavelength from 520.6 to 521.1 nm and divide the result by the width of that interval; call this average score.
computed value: -0.7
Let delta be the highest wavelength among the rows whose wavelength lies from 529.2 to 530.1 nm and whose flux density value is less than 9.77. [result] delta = 529.589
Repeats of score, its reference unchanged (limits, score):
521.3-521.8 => -0.1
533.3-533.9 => 0.4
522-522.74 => -0.2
